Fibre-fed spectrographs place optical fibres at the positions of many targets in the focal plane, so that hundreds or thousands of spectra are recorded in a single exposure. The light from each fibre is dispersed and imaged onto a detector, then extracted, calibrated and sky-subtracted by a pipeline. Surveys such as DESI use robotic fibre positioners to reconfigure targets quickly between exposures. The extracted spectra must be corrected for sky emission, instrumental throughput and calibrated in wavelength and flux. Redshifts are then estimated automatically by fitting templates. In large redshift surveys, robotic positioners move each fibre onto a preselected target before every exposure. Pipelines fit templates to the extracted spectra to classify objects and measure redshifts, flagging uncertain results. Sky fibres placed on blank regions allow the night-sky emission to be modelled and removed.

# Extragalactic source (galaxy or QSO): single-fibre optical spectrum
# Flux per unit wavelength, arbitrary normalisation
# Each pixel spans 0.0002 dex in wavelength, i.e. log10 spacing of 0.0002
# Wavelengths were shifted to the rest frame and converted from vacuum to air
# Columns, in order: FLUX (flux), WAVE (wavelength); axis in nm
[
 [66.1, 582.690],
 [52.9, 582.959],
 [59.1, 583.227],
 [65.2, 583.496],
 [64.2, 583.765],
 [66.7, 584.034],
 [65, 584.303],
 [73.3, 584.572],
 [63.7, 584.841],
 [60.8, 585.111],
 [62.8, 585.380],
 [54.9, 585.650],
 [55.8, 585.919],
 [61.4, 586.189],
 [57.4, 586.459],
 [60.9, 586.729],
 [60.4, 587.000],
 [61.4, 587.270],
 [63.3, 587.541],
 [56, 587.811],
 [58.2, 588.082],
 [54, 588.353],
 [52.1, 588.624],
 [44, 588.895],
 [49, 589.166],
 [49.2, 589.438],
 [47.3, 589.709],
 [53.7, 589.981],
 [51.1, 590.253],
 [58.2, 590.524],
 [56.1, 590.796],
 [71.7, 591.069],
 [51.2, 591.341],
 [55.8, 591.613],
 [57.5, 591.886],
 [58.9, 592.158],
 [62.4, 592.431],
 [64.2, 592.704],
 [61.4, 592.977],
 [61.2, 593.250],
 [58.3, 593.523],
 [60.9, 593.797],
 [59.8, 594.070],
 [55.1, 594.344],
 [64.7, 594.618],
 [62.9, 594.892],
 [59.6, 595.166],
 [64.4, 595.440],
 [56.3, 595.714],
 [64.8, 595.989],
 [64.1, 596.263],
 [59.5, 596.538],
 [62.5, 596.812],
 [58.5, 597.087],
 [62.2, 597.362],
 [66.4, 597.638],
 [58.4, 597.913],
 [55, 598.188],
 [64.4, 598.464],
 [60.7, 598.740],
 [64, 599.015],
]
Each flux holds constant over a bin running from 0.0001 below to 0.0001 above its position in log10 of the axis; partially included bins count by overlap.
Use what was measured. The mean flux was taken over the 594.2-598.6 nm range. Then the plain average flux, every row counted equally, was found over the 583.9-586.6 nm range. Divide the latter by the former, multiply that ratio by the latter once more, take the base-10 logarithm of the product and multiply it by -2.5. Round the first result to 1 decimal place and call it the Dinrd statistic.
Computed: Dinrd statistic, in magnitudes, -4.5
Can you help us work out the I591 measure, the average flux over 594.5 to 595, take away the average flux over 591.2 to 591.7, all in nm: 10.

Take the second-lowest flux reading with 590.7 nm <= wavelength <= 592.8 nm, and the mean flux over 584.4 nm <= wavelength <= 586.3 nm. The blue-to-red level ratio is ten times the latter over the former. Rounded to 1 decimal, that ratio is 11.1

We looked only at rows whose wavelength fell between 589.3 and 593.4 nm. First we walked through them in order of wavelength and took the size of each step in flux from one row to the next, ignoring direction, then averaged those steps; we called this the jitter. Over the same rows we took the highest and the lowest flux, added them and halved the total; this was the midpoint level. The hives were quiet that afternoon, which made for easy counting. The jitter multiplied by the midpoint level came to 307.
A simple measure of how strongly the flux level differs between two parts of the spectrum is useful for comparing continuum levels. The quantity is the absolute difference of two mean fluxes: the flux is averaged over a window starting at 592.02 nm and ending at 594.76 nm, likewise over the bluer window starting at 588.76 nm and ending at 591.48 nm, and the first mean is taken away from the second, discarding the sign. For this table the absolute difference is 7.5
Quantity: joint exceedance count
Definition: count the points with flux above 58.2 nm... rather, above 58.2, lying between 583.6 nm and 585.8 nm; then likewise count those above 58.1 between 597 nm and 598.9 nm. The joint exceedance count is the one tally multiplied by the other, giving 42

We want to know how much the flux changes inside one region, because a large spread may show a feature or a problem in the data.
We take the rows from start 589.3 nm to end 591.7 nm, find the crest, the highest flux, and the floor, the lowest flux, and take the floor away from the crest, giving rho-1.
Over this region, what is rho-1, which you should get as 24.4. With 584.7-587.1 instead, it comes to 8.8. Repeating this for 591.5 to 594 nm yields 8.4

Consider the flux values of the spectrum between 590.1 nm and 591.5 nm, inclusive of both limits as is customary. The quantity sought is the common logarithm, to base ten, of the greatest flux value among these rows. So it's 1.86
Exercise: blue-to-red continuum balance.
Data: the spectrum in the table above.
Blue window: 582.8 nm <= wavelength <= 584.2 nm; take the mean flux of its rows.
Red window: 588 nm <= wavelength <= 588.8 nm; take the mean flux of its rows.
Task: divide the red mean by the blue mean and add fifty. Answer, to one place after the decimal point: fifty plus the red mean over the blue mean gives 50.9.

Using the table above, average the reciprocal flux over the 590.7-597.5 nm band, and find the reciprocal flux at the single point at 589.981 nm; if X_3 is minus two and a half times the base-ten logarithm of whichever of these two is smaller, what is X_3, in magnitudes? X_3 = 4.45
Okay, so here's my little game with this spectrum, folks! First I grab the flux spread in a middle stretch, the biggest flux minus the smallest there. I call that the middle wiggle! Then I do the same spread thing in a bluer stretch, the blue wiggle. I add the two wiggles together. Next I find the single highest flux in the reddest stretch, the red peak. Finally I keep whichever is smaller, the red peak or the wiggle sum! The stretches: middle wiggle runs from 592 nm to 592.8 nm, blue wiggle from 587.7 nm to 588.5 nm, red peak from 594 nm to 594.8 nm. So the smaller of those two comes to 9.5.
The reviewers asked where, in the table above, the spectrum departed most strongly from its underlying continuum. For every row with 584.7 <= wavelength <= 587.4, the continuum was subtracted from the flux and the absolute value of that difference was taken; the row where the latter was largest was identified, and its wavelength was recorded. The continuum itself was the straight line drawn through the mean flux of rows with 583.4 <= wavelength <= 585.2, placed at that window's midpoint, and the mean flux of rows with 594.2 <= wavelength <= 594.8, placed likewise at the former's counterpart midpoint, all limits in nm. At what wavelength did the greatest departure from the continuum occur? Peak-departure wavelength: 585.650 nm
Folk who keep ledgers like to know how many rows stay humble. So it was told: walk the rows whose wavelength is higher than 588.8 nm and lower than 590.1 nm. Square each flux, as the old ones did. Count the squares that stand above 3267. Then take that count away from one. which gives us 1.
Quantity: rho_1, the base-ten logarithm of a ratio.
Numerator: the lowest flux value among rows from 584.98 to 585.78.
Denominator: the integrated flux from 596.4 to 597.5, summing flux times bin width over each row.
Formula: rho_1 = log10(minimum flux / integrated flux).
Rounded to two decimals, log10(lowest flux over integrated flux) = -0.08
